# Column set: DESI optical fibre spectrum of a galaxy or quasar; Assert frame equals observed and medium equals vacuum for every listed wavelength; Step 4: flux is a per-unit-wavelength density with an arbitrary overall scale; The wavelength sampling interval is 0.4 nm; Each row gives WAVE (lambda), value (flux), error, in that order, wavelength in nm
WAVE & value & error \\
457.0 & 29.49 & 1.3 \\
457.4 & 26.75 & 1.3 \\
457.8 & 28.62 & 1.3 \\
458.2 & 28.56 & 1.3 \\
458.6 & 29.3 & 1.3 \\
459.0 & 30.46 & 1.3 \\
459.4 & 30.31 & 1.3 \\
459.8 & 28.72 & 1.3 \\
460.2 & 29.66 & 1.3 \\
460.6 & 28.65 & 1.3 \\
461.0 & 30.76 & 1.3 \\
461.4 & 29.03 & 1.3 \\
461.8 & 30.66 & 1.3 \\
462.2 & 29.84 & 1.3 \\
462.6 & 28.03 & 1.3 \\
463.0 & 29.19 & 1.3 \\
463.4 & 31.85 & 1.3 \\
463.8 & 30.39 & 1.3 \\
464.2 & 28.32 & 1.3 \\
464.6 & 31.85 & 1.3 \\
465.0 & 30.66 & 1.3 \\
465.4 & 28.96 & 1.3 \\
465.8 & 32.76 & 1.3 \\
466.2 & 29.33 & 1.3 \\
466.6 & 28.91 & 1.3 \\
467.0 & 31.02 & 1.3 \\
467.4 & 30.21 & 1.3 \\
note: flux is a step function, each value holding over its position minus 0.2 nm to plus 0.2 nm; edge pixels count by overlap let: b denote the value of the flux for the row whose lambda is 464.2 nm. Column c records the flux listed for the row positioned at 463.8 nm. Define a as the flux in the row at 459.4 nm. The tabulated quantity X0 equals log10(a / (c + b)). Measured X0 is -0.29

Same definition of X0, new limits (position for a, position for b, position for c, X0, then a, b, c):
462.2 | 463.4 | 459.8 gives -0.31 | 29.84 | 31.85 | 28.72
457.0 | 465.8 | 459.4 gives -0.33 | 29.49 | 32.76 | 30.31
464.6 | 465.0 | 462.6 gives -0.27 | 31.85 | 30.66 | 28.03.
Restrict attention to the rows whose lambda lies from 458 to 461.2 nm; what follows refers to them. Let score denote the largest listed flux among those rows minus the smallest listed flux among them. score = 2.2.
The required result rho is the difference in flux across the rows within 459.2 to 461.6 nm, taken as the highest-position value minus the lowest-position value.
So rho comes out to -1.3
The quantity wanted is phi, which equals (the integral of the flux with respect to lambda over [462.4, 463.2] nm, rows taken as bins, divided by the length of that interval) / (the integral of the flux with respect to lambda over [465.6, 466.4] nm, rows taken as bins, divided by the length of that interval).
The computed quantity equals 0.92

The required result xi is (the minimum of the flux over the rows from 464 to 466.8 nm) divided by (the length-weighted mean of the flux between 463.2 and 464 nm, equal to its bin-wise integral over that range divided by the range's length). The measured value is 0.91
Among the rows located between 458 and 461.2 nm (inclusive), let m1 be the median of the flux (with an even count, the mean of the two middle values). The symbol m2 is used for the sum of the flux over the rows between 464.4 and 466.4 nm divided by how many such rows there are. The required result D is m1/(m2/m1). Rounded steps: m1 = 29.5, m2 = 30.7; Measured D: 28.3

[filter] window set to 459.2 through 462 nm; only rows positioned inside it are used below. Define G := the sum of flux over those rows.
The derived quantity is 208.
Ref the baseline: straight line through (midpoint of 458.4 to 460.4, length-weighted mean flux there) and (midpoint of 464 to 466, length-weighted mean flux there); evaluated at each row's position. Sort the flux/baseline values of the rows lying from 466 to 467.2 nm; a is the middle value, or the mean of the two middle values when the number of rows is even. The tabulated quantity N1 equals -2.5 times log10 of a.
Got 0.05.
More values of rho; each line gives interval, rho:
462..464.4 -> -1.5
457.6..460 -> 0.1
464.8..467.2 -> 0.4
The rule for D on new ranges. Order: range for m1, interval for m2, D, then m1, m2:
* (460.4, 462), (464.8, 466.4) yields 29.3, 29.8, 30.4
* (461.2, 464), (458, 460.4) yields 30.2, 29.8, 29.5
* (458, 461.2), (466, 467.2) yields 29.2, 29.5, 29.8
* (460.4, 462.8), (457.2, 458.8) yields 30.6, 29.4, 28.3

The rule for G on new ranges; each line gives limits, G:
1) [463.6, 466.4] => 212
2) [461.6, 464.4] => 208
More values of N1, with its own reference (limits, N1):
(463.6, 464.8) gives 0.00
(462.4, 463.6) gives 0.04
